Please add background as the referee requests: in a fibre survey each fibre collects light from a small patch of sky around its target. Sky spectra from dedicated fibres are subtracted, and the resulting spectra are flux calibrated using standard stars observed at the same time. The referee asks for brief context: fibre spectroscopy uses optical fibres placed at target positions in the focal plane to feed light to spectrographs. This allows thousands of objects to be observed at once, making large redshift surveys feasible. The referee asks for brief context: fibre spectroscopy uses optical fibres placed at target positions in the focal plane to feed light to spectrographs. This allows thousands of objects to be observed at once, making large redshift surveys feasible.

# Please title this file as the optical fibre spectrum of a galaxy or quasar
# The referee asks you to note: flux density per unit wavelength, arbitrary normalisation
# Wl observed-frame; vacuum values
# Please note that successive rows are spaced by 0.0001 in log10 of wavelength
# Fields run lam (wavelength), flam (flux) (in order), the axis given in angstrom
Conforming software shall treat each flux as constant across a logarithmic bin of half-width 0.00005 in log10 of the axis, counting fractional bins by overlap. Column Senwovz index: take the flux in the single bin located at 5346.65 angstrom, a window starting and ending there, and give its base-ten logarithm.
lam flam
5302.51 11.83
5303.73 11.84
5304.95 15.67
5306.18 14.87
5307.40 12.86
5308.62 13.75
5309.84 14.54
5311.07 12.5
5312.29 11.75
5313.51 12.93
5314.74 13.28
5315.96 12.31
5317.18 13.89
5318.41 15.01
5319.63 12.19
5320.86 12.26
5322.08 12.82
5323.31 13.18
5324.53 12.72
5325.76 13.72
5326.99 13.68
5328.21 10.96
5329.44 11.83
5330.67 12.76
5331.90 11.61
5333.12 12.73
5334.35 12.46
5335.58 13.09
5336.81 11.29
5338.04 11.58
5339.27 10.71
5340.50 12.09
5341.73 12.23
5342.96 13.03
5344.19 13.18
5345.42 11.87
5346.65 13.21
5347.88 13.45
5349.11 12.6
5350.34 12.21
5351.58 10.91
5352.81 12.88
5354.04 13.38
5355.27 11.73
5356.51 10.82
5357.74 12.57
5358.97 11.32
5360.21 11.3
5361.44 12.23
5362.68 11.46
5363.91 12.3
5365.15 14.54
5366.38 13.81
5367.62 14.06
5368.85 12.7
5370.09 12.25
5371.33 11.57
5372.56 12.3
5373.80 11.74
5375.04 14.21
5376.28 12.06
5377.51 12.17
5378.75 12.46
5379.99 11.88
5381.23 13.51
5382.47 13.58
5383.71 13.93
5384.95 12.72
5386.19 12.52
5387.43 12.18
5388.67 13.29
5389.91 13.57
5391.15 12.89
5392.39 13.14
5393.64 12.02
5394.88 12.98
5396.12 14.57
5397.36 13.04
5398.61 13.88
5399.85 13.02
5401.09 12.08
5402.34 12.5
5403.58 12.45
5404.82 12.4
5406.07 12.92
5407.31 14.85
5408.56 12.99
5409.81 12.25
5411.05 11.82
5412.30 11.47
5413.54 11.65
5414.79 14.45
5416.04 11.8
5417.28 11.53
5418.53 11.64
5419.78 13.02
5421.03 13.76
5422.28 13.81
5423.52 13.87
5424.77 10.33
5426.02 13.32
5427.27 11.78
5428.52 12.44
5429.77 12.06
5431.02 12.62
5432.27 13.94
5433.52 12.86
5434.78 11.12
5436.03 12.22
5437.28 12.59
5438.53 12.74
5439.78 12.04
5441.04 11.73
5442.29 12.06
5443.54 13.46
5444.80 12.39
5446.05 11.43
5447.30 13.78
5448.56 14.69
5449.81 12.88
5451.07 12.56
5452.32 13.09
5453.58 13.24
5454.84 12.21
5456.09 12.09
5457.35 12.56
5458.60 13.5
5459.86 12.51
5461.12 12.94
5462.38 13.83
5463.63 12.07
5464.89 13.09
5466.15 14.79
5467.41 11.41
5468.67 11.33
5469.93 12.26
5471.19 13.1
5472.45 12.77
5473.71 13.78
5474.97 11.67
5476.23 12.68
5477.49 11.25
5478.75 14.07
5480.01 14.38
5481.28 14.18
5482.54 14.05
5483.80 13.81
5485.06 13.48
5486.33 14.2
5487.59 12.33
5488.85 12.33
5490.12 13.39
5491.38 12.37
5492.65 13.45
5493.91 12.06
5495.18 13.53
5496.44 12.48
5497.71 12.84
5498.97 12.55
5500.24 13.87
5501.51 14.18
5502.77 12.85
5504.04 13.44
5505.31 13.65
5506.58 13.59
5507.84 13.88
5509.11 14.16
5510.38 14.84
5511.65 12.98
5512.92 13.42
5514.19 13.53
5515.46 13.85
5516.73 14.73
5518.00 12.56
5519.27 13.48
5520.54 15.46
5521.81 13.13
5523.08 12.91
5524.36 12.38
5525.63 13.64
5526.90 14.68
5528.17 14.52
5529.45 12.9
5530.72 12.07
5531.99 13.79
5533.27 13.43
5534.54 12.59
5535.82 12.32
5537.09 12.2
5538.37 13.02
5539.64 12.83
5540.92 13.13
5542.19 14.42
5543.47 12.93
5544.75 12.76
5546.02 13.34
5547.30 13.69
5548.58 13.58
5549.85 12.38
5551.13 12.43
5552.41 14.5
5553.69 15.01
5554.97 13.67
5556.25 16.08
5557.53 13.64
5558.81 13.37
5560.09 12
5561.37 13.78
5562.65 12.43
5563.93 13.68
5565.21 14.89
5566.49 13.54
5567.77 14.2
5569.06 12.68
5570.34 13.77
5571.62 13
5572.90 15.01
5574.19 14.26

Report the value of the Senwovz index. 1.12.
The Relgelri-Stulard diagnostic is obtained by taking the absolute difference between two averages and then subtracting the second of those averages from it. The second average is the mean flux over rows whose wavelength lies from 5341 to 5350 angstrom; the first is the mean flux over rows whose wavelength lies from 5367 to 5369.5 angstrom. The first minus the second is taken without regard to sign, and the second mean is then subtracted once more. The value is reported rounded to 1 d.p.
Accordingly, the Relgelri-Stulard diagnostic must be -12.2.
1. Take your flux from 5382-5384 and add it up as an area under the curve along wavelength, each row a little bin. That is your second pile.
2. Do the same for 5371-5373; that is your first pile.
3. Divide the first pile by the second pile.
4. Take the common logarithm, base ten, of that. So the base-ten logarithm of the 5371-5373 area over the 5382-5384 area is -0.06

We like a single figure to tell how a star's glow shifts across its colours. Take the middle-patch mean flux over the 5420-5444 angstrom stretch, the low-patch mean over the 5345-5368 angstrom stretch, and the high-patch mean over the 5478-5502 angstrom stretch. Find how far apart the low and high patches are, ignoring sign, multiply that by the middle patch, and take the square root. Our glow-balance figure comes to 3.3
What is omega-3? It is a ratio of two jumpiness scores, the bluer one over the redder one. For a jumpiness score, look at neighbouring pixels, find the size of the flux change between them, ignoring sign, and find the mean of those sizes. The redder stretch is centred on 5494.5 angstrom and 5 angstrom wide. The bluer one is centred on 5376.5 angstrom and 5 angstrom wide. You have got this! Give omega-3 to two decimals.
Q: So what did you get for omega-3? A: 0.65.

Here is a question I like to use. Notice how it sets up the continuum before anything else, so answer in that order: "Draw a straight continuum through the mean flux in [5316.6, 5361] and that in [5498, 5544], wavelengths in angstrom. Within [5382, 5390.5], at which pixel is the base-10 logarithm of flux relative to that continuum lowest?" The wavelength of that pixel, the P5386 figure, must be 5387.43 angstrom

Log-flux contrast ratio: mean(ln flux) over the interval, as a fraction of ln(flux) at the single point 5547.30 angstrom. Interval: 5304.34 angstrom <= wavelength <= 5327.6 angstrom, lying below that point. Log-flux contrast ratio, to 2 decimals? 0.99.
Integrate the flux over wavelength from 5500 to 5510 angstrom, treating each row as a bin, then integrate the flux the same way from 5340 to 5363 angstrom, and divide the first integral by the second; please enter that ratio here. 0.5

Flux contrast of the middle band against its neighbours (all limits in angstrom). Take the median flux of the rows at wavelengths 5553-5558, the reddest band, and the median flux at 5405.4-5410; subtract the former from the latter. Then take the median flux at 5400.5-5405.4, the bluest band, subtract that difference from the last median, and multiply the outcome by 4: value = 55.2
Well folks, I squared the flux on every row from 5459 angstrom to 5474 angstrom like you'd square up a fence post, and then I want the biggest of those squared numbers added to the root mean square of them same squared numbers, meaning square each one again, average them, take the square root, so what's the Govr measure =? 386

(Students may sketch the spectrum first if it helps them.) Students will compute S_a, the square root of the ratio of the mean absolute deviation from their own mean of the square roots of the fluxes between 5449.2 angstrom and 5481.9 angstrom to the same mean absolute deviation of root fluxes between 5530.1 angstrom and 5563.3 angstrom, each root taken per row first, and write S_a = 1.02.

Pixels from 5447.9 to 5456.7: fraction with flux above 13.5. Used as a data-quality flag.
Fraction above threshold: 0.14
